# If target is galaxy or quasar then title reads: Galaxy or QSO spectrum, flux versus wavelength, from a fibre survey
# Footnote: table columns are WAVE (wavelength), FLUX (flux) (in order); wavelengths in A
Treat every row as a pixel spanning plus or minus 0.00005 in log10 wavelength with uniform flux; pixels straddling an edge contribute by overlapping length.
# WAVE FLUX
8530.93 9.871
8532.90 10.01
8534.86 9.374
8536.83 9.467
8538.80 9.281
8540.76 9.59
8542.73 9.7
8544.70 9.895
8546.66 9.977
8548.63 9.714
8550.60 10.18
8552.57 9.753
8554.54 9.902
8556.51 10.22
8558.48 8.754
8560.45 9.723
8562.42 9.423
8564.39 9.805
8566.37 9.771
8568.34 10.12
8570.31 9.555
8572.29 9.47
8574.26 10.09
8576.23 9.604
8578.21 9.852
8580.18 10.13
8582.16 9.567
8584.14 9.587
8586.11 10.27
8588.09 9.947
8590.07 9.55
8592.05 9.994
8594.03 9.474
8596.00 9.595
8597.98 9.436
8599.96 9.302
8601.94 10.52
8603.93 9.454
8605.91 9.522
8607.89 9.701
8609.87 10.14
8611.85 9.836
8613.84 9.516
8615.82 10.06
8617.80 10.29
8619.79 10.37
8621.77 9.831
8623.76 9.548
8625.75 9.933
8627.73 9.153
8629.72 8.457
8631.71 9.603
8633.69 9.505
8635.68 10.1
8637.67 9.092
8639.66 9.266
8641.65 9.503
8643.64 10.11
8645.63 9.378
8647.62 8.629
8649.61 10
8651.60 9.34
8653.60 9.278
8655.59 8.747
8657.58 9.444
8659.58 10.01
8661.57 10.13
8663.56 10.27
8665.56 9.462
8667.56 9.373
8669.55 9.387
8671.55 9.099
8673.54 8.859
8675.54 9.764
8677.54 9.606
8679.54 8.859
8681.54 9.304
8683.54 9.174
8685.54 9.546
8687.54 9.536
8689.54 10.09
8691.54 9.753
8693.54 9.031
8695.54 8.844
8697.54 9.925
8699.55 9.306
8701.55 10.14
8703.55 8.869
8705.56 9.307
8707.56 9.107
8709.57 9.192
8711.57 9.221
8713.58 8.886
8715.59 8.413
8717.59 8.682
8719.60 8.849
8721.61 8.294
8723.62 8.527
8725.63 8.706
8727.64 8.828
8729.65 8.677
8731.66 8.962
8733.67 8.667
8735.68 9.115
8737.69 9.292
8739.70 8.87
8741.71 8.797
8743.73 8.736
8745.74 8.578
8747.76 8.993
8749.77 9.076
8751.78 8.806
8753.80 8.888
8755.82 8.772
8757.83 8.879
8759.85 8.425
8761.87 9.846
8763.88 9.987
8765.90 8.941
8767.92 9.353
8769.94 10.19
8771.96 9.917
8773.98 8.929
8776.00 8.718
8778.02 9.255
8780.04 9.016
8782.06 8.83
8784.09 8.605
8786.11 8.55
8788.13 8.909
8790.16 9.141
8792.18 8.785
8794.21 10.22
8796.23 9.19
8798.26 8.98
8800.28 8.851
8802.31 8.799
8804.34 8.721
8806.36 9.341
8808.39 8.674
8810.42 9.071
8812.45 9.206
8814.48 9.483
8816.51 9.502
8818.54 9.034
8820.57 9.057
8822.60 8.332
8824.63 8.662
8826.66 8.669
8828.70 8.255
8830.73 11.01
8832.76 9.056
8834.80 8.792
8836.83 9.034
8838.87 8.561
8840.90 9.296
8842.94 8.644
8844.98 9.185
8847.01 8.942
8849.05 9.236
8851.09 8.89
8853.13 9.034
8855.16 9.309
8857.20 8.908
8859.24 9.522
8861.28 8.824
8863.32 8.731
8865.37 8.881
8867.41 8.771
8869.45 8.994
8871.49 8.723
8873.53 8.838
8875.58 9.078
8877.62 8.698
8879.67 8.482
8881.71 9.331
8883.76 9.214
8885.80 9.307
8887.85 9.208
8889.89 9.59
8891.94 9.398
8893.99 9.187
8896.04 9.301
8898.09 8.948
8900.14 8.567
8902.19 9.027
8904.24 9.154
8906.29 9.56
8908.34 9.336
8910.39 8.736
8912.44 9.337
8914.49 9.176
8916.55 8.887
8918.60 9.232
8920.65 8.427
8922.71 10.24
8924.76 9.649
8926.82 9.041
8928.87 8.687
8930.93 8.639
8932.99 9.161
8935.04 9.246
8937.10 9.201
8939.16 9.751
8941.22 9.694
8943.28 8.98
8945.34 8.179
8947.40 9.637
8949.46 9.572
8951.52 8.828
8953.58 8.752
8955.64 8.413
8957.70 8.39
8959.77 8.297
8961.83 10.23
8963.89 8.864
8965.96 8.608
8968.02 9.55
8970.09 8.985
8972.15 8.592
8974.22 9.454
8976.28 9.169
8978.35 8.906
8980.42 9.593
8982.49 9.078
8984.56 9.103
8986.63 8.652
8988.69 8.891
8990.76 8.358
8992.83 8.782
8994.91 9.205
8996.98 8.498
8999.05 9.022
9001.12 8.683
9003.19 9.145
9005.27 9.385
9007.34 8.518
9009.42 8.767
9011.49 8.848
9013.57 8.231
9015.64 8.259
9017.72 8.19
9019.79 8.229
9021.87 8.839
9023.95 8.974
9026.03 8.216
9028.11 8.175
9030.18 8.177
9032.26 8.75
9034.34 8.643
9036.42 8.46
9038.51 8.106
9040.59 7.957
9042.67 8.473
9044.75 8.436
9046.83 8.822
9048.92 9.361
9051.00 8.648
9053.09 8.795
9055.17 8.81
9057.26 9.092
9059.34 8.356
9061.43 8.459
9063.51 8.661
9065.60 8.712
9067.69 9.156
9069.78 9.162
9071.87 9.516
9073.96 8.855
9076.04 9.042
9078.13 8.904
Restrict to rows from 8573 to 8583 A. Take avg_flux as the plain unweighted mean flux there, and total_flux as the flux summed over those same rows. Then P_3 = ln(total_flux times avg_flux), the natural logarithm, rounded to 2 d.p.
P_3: 6.18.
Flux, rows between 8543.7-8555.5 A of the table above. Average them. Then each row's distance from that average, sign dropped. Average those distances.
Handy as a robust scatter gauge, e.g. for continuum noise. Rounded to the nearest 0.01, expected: 0.12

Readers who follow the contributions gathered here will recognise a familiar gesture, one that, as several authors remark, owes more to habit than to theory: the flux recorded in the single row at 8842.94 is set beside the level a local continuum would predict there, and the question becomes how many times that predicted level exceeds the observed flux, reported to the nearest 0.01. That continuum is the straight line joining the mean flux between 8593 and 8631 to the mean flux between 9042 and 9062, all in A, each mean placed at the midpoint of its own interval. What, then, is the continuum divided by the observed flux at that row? 1.06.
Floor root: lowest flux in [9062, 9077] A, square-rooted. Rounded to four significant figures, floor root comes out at 2.943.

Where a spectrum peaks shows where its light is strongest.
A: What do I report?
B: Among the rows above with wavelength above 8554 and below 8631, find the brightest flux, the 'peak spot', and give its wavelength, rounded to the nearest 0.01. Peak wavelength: 8601.94 A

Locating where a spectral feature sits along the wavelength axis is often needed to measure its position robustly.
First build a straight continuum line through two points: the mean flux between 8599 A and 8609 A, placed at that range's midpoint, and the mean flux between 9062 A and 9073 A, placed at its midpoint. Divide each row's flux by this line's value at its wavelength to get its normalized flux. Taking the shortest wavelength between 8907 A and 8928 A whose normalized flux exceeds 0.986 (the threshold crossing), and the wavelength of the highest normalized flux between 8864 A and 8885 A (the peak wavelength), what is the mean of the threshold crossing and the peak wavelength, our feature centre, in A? 8895.0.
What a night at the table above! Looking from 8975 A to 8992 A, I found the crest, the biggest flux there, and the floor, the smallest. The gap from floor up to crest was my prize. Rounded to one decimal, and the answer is 1.2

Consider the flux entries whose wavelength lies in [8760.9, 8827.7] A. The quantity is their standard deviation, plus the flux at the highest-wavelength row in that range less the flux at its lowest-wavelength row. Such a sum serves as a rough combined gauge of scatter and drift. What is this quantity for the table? -0.70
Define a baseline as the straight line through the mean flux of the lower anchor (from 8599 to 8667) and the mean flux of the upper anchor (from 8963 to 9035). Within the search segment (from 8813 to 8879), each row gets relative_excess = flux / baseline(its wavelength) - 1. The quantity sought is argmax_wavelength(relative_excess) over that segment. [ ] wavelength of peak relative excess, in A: 8830.73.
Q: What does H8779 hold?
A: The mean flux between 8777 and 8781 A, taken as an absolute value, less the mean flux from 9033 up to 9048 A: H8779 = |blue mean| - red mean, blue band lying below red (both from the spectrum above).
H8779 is 0.72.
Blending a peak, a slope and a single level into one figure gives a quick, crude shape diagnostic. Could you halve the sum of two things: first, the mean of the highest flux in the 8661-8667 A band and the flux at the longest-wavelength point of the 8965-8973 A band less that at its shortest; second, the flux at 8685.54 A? 7.3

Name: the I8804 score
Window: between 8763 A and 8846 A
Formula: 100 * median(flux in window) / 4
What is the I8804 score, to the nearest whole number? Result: 225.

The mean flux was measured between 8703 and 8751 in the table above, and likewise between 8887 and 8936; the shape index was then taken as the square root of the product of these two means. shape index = 9.007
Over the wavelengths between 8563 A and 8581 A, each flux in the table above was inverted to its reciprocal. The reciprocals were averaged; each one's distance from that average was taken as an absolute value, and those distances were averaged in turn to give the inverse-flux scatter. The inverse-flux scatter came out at 0.0021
